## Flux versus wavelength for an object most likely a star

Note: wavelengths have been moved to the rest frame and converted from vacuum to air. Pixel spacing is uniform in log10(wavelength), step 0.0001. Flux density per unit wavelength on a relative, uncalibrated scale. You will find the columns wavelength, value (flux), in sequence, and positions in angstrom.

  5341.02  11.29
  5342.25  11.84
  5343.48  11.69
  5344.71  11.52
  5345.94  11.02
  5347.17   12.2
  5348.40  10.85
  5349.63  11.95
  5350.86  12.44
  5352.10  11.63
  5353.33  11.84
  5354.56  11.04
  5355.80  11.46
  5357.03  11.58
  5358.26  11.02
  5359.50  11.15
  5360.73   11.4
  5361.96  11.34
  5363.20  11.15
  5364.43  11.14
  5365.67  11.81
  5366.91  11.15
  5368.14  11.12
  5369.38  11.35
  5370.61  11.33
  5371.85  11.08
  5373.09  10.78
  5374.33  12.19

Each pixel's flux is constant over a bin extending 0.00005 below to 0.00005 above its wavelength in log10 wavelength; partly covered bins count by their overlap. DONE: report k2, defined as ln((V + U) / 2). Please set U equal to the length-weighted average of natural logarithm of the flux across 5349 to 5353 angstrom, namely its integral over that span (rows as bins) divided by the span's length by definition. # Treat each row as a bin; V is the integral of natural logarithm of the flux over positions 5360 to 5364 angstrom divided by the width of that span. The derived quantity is 0.898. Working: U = 2.48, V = 2.43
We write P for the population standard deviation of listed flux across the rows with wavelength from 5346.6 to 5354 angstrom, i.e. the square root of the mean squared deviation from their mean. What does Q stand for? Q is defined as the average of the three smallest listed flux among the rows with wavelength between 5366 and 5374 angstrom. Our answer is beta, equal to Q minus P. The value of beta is 10.5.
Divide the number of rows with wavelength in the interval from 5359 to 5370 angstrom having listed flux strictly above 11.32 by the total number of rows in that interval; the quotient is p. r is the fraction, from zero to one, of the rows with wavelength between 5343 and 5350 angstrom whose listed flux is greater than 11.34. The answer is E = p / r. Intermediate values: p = 0.44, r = 0.67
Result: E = 0.7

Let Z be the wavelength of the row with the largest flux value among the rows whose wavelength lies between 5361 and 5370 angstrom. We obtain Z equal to 5365.67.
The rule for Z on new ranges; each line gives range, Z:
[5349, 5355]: 5350.86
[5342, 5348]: 5347.17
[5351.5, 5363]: 5353.33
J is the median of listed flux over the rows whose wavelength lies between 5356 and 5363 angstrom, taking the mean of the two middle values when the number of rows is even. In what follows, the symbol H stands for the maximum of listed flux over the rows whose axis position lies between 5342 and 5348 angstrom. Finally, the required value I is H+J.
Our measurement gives 23.5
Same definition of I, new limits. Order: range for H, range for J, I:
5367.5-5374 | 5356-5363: 22.7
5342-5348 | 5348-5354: 24.0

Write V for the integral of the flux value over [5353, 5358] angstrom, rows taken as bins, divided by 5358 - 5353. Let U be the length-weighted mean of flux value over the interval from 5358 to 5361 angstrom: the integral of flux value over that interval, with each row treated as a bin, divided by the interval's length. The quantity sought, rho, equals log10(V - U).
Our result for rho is -0.59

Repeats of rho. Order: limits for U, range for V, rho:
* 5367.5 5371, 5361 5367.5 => -1.59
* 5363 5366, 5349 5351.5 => -0.09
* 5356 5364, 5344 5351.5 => -0.43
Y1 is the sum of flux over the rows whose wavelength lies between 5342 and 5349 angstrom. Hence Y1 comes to 69.1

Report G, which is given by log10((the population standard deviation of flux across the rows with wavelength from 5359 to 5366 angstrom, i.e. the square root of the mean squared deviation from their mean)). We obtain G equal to -0.63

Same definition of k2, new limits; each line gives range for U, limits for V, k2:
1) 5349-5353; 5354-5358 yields 0.898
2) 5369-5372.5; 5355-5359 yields 0.885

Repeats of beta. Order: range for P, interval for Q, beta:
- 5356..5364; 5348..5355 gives 11.0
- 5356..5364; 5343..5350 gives 10.9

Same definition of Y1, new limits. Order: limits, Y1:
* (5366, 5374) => 66.8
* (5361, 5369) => 67.7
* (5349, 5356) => 70.4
